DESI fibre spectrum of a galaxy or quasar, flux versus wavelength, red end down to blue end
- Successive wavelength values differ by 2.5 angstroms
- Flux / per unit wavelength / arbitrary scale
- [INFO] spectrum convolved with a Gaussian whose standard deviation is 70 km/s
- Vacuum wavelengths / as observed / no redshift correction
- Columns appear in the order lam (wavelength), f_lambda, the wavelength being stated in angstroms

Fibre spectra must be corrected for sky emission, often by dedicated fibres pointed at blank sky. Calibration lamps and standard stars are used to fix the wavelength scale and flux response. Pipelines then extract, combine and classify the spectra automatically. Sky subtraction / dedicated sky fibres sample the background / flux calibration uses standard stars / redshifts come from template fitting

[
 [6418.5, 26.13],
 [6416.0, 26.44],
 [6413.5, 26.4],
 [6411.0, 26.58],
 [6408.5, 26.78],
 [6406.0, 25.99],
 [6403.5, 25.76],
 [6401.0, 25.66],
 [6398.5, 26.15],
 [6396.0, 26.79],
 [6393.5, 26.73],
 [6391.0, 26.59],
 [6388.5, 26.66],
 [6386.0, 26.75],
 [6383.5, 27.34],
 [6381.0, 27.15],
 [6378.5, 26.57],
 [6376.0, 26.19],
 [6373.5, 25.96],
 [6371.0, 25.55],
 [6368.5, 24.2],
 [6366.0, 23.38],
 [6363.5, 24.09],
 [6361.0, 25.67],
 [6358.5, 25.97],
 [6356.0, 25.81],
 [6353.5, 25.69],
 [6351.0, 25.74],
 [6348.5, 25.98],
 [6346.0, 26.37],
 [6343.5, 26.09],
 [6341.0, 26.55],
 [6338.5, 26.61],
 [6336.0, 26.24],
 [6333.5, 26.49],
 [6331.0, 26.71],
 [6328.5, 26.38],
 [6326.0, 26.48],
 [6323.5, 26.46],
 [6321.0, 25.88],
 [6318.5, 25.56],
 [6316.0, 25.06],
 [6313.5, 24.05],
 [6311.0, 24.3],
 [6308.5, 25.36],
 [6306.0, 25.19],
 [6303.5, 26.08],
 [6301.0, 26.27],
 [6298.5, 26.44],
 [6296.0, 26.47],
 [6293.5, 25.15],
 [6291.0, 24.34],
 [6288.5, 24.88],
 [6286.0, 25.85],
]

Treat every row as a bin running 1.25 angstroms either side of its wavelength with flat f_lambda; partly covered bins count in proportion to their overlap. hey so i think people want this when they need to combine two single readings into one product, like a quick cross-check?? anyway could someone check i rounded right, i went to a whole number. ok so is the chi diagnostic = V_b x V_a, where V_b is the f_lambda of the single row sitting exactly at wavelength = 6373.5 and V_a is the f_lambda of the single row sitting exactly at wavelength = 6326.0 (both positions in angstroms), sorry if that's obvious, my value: 687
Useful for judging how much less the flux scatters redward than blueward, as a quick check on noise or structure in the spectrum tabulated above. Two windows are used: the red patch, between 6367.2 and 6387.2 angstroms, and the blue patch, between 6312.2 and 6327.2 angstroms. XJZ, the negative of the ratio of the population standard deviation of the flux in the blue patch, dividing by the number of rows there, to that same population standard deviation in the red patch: -0.90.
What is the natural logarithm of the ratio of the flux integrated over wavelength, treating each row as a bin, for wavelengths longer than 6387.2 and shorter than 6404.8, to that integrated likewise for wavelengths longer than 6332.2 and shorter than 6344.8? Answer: 0.33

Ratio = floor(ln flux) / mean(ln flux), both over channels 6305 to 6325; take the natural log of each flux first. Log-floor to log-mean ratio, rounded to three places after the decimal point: 0.985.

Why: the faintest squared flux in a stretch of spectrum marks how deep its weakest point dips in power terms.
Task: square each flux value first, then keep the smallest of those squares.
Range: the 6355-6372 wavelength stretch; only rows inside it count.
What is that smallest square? 547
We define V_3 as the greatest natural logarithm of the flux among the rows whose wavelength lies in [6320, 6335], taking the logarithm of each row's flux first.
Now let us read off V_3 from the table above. 3.29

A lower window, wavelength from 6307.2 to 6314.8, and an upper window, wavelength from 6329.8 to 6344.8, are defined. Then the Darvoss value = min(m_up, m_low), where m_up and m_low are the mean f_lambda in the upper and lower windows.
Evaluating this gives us 24.6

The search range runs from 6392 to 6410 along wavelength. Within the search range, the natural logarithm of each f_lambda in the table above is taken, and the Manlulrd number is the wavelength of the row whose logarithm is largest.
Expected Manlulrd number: 6396.0 angstroms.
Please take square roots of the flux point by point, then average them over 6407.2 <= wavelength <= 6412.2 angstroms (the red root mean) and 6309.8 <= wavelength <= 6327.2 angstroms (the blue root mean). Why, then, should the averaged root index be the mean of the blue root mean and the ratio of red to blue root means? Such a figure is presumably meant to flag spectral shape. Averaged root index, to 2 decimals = 3.03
